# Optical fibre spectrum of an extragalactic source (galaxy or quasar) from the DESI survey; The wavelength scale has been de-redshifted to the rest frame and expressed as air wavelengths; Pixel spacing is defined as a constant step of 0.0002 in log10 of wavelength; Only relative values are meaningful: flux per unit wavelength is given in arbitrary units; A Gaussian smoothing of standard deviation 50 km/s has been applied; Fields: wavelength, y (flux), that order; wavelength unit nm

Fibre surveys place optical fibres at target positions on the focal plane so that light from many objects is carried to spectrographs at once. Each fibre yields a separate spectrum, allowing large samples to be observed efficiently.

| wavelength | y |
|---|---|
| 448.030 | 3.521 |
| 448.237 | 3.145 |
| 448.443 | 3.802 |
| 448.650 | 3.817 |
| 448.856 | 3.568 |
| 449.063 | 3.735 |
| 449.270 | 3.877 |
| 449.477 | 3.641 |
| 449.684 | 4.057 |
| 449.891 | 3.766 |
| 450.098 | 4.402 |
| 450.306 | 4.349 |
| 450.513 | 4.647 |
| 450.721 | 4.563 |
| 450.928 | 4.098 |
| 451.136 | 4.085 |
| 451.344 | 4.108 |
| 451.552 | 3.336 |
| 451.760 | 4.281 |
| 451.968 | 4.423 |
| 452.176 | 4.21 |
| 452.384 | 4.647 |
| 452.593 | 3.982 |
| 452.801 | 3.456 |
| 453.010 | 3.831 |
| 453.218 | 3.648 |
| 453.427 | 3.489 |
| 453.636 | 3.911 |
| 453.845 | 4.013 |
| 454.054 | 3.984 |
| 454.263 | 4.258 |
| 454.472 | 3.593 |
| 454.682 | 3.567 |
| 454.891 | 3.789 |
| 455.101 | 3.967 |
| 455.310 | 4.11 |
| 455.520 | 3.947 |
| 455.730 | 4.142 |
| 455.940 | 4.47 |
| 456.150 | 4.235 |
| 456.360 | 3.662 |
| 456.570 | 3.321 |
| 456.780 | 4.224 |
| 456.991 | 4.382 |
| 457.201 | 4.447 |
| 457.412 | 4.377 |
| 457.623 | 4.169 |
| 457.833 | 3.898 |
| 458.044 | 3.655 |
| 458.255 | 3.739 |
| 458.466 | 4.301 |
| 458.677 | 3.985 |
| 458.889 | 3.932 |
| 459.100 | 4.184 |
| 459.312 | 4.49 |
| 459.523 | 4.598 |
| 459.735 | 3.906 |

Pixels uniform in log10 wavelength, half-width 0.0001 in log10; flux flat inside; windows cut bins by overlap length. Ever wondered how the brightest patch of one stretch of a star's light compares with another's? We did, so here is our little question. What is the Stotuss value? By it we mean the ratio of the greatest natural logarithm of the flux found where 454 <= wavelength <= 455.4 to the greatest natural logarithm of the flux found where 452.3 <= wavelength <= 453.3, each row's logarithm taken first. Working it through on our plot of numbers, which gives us 0.94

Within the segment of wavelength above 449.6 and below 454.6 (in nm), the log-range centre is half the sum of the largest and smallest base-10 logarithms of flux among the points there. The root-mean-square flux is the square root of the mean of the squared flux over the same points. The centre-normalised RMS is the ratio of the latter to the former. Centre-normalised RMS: 6.83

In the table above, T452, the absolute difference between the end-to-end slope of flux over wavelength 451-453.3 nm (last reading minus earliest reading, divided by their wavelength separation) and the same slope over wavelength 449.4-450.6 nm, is 1.2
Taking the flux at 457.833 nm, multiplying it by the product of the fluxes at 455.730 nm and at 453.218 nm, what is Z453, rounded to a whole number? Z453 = 59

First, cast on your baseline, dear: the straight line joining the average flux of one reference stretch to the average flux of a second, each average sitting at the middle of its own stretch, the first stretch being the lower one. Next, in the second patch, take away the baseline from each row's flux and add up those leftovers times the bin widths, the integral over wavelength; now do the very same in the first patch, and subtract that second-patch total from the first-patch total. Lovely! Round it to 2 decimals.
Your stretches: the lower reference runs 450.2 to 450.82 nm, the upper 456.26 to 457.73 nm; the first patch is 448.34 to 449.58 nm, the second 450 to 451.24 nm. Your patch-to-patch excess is -0.90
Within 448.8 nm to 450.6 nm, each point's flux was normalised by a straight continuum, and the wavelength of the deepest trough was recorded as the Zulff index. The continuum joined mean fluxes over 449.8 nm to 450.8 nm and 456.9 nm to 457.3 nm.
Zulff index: 448.856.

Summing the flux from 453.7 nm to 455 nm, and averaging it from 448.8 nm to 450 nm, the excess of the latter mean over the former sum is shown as -19.4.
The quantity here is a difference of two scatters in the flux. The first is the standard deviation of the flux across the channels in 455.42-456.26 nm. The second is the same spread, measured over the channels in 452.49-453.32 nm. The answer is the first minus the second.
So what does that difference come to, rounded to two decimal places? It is -0.01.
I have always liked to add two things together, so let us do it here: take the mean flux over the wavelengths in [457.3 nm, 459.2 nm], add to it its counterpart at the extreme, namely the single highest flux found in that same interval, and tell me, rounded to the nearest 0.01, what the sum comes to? 8.40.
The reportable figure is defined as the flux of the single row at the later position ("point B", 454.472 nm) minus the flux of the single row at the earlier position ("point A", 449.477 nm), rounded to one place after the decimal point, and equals 0.0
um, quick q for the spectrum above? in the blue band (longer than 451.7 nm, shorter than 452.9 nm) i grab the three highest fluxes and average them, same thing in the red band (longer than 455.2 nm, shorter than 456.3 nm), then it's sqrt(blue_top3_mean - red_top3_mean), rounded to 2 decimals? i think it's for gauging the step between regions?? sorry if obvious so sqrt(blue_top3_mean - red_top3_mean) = 0.41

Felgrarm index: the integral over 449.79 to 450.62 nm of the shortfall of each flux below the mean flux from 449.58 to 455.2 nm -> -0.23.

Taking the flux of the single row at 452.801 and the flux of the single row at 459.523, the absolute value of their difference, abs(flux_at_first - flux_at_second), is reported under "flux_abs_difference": 1.1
